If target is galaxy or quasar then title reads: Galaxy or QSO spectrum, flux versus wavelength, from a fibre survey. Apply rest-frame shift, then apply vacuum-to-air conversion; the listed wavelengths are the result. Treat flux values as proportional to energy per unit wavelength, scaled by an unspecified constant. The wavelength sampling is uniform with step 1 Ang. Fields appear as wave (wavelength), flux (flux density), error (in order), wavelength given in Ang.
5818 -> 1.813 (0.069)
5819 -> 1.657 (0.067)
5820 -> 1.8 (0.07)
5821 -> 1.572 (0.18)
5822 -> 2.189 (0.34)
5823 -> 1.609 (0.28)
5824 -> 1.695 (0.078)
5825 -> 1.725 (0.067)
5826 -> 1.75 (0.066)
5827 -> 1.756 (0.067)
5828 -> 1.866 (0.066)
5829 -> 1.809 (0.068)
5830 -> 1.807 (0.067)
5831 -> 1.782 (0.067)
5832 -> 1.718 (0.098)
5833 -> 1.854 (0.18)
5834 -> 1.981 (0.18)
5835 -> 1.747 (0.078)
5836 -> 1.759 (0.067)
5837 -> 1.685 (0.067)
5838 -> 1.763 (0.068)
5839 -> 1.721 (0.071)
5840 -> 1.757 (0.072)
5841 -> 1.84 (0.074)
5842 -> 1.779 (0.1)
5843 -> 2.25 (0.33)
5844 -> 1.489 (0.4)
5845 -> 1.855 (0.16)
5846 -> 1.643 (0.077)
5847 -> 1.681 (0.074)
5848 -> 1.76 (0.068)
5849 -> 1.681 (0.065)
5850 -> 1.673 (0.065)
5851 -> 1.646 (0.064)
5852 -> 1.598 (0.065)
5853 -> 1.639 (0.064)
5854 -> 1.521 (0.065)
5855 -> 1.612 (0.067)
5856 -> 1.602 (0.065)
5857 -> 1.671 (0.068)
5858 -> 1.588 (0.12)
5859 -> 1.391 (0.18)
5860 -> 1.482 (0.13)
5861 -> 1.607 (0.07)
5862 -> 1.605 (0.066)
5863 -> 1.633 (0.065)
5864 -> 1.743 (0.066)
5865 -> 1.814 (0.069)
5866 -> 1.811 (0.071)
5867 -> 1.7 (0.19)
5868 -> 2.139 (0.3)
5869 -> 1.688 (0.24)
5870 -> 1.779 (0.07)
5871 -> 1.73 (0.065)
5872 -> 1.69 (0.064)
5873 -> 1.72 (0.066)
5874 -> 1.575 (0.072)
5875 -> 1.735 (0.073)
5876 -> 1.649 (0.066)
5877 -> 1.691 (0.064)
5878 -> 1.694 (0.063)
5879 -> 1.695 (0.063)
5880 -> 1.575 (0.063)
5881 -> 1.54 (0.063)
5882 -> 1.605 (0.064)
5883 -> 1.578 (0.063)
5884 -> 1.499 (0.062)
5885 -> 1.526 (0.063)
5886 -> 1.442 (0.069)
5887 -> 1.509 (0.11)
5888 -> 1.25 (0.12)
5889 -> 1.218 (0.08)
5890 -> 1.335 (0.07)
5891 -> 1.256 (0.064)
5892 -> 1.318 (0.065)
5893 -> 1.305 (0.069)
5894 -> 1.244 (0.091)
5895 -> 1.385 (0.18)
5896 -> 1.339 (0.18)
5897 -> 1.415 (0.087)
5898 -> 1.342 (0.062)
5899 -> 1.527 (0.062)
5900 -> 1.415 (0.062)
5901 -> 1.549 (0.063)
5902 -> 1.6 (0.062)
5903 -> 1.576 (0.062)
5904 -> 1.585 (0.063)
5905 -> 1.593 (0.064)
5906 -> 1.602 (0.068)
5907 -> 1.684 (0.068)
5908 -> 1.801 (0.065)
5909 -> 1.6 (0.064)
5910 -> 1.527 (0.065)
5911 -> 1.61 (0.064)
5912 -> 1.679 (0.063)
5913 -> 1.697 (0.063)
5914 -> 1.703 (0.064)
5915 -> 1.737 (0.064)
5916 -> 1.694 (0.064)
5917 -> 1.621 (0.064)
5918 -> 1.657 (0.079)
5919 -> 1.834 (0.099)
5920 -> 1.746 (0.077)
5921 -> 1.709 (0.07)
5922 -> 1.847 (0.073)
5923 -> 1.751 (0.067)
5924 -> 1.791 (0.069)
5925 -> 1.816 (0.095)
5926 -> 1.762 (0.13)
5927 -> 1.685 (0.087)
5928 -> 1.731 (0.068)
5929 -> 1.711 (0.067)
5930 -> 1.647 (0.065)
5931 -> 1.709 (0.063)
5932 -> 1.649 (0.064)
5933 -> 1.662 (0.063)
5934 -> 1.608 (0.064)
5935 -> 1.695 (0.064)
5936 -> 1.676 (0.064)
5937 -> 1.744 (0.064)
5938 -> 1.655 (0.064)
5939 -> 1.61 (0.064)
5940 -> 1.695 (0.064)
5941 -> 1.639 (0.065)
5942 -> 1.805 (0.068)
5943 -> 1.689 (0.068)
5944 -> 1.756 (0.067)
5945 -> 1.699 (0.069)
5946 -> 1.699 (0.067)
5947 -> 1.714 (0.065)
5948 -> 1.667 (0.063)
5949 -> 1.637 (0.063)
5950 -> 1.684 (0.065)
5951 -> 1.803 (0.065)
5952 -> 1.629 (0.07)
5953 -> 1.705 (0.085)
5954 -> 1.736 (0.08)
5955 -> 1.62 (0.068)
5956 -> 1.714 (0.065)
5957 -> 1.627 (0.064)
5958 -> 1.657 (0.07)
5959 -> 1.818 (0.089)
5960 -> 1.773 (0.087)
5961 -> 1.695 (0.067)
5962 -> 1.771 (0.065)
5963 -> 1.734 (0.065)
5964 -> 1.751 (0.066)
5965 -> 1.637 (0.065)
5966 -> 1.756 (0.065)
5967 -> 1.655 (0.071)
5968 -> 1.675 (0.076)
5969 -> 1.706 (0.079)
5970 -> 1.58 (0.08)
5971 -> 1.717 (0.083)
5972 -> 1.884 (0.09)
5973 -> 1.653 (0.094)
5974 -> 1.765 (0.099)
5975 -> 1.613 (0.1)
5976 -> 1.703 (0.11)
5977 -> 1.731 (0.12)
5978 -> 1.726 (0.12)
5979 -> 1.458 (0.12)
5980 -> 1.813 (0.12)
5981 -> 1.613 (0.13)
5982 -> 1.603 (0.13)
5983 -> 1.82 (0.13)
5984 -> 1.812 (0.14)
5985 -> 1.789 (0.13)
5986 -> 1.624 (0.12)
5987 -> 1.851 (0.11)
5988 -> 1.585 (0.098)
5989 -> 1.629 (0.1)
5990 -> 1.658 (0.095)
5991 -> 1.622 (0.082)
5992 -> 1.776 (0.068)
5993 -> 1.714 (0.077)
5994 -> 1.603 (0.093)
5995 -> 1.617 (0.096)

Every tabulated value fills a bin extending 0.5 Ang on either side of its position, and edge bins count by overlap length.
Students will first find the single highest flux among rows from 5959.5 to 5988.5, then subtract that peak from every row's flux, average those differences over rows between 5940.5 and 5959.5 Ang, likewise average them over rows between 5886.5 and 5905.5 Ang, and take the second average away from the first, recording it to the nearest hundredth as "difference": 0.29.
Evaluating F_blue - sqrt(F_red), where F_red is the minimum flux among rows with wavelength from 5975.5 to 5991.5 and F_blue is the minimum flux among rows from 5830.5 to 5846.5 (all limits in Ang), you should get 0.28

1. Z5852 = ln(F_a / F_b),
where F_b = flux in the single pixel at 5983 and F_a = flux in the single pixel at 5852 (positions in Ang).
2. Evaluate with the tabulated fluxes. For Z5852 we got -0.13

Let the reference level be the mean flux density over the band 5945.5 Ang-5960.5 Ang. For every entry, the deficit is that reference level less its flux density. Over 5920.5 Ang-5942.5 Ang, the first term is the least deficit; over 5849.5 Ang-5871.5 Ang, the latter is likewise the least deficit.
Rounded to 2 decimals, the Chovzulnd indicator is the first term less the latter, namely 0.29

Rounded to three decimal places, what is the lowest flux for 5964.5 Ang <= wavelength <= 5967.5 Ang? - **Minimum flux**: 1.637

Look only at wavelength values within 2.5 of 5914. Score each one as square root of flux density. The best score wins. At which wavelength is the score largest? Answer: 5915 Ang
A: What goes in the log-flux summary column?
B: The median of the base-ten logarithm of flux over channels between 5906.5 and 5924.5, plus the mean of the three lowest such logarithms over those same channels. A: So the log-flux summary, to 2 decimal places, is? 0.43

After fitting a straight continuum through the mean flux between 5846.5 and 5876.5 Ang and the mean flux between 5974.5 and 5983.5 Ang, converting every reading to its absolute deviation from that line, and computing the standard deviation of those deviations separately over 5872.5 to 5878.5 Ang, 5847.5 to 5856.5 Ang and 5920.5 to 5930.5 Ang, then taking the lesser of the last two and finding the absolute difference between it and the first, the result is 0.015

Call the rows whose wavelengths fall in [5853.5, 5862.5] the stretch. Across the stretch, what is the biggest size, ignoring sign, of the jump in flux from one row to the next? 0.20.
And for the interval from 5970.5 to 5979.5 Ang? 0.27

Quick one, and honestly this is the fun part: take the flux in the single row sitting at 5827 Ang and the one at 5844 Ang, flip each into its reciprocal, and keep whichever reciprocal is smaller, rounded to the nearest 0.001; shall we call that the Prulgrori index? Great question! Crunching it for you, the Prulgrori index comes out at 0.569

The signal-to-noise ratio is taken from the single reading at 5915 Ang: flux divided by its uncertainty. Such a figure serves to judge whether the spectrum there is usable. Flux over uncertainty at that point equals 27.1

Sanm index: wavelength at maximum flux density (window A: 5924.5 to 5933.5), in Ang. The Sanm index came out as 5925 Ang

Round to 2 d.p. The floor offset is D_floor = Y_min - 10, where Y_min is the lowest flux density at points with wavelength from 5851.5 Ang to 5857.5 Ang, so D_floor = -8.48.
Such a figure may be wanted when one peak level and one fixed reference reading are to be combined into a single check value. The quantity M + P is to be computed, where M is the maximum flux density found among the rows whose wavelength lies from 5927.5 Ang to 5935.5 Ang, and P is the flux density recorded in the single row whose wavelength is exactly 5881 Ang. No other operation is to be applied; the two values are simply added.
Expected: 3.27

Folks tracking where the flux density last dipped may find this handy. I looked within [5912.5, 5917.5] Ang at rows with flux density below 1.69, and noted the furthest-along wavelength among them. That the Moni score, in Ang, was 5917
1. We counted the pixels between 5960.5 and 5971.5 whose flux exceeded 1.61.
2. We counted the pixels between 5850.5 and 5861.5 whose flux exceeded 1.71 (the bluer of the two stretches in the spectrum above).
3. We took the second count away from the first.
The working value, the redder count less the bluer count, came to 10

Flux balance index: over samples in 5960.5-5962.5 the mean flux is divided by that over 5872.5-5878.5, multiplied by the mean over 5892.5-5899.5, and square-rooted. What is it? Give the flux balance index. 1.19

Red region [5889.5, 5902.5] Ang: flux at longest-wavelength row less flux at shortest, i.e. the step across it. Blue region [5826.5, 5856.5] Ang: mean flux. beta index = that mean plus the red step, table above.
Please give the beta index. 2.01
